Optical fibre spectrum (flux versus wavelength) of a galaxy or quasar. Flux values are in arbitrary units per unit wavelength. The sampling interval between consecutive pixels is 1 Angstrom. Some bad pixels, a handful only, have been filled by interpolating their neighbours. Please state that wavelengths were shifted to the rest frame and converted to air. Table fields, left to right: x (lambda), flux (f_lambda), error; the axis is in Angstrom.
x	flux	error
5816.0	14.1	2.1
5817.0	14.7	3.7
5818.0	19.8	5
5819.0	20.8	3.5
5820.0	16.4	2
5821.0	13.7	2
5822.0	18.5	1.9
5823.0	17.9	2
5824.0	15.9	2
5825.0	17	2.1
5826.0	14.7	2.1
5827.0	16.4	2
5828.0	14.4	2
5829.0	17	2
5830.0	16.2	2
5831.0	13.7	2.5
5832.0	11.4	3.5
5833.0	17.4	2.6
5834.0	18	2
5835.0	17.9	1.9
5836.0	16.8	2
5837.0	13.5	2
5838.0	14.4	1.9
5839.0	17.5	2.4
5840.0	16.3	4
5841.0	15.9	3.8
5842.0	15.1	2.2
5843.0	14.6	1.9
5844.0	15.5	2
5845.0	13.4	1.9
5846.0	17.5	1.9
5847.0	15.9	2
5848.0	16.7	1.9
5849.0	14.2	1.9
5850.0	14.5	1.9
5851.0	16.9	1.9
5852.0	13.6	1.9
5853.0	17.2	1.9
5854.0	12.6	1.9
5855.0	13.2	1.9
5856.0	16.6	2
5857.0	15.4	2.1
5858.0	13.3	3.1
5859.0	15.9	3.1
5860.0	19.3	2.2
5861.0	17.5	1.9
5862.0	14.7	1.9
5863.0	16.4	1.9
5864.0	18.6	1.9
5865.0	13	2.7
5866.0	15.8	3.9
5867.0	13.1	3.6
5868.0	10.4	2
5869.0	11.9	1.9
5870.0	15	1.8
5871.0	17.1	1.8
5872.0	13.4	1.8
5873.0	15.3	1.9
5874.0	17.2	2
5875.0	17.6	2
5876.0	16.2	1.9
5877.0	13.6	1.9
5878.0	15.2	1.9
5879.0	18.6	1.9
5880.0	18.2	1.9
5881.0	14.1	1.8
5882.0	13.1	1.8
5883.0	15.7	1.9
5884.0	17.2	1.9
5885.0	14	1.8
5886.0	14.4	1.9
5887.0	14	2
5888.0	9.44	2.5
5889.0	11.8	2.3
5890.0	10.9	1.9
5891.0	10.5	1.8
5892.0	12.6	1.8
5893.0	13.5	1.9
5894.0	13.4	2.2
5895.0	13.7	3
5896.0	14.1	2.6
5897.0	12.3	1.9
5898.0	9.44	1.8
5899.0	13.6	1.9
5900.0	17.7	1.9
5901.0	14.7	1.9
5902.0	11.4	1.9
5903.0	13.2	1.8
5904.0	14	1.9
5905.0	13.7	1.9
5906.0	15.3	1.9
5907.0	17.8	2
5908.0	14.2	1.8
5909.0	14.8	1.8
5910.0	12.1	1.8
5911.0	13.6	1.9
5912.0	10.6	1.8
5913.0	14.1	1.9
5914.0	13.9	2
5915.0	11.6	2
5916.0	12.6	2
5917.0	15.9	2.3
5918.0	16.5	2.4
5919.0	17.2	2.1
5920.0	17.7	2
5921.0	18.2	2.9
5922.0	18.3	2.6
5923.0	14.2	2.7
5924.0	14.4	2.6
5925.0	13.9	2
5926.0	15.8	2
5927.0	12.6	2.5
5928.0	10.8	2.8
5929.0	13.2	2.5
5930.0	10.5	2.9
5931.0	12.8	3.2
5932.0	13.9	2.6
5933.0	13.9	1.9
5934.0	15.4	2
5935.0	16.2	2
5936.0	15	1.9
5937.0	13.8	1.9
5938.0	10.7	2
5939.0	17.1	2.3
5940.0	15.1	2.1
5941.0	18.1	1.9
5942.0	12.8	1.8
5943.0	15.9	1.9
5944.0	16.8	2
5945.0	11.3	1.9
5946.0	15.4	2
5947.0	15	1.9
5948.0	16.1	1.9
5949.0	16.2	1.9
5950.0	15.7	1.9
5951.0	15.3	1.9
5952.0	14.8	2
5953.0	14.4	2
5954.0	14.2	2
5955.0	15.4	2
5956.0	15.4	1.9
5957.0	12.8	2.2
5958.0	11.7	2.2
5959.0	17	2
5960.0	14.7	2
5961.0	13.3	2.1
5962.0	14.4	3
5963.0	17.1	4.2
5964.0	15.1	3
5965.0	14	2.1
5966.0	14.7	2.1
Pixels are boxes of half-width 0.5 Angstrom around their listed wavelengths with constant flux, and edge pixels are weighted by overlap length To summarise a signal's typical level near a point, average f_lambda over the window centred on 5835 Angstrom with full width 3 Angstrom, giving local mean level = 17.6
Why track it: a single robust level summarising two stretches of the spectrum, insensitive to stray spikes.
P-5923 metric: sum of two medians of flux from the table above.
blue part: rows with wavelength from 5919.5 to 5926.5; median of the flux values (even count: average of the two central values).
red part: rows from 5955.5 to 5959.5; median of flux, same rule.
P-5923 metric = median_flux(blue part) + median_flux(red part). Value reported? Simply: 29.9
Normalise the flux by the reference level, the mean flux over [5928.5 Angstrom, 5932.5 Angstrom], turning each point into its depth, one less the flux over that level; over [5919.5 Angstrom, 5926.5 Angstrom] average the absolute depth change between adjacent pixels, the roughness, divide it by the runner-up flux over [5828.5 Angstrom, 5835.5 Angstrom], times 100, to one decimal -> 0.5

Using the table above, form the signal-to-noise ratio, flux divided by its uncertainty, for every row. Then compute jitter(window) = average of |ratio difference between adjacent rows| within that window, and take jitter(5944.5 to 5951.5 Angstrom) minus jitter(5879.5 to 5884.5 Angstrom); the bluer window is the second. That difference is -0.51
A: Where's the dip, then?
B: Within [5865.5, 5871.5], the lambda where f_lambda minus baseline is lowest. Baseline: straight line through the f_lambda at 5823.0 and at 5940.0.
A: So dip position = 5868.0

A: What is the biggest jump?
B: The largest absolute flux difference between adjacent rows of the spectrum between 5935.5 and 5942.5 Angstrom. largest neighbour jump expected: 6.4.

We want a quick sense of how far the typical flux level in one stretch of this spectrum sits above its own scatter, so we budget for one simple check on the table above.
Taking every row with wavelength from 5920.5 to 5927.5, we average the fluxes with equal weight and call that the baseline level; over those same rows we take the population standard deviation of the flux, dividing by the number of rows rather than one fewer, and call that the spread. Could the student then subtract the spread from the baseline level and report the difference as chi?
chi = 13.3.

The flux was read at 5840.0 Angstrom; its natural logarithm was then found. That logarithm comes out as 2.791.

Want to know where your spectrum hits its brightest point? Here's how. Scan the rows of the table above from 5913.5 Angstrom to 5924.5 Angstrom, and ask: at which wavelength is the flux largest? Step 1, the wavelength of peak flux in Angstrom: 5922.0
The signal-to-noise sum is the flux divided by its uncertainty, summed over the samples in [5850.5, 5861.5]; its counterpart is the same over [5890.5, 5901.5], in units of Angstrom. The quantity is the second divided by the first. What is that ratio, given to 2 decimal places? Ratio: 0.88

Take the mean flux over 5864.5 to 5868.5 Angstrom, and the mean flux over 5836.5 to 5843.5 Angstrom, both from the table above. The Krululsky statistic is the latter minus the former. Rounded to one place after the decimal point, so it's 2.3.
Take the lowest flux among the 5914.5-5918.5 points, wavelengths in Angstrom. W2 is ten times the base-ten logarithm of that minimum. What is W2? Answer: 10.6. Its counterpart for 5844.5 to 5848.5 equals 11.3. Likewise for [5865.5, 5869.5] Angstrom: 10.2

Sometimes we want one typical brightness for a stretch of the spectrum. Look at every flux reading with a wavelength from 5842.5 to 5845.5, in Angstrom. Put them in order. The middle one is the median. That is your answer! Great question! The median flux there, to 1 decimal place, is 14.6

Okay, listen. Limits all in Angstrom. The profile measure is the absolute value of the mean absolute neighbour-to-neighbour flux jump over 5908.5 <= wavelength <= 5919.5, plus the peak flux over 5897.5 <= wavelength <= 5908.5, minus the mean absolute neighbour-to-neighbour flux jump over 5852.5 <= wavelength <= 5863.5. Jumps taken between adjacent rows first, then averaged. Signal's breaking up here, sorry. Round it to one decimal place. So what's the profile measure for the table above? 17.3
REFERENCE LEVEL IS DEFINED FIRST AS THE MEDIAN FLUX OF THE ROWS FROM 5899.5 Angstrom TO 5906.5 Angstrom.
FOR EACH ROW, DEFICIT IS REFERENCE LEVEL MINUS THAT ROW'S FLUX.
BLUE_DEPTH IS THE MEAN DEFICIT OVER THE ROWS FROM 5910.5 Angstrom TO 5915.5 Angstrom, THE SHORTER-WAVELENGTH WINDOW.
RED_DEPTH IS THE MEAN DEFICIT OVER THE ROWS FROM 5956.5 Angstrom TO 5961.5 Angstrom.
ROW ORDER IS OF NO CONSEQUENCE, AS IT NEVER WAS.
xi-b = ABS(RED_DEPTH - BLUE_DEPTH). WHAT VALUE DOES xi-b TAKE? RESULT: 1.1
